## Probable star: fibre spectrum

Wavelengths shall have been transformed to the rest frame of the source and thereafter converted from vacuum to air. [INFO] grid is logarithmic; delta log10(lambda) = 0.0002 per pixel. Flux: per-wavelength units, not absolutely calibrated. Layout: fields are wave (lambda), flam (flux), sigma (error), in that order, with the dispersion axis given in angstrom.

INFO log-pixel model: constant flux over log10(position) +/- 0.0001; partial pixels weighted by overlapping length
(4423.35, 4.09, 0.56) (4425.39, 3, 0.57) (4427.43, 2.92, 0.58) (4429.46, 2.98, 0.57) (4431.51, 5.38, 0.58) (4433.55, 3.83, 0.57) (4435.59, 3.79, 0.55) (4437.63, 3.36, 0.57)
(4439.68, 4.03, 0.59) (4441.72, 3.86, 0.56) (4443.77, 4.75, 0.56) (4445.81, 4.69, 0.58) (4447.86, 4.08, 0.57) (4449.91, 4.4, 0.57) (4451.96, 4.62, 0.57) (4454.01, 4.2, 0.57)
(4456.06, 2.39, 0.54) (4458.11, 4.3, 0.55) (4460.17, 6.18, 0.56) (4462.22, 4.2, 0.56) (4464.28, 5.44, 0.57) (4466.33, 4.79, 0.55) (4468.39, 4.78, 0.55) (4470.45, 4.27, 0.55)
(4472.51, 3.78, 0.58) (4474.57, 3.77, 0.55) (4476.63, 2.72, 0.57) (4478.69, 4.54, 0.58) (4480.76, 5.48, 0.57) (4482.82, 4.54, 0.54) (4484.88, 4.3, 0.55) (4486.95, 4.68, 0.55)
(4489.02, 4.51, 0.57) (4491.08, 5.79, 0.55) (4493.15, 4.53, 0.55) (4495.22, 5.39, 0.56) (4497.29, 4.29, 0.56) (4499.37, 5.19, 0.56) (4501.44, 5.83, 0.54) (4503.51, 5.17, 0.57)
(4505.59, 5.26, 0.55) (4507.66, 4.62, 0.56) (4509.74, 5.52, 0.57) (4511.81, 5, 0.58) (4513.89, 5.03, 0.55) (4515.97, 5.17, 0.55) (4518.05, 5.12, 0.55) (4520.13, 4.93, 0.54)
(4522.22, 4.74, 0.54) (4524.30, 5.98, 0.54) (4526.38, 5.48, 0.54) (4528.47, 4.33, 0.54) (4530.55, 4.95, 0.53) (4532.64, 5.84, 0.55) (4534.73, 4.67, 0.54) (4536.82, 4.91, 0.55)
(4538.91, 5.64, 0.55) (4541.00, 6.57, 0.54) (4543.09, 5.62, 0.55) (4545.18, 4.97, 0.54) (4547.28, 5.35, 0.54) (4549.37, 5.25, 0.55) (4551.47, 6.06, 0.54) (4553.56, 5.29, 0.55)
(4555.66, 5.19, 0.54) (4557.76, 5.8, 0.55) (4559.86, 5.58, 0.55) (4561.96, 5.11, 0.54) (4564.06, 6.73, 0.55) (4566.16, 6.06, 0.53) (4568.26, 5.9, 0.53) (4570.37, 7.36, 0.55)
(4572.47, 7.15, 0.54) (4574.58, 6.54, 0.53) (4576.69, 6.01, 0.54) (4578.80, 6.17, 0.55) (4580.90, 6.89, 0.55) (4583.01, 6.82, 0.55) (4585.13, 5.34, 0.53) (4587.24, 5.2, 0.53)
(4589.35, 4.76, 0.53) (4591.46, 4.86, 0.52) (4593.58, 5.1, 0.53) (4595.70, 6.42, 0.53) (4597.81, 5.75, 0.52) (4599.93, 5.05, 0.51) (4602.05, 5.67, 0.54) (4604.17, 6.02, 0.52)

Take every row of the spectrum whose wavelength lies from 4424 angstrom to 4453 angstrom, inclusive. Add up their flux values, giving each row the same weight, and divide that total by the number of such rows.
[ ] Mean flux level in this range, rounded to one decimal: 4.0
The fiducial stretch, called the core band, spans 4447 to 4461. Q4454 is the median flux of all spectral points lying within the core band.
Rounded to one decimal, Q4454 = 4.3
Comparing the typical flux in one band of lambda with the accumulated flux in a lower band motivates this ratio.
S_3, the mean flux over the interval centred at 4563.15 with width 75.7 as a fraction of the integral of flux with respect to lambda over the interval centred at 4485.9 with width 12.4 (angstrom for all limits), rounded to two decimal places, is 0.09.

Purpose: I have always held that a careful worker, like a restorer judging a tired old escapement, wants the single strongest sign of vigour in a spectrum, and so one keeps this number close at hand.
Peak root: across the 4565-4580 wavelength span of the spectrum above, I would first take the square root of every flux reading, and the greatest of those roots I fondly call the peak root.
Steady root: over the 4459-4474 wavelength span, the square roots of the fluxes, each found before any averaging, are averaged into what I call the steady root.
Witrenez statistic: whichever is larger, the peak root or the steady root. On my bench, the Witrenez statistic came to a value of 2.71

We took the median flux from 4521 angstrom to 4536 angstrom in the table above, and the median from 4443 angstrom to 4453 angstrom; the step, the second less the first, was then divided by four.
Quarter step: -0.08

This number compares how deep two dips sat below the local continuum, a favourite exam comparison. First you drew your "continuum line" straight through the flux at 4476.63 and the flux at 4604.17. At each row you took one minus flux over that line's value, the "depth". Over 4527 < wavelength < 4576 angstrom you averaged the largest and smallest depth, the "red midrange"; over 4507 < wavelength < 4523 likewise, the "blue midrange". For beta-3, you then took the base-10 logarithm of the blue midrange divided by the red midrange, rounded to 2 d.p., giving 0.15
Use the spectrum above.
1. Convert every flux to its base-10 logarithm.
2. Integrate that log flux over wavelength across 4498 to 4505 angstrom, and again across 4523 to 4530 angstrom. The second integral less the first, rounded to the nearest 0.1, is -0.1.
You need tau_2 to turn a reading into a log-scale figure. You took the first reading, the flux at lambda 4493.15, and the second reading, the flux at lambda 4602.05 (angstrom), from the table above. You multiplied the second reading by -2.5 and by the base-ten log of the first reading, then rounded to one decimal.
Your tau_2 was -9.3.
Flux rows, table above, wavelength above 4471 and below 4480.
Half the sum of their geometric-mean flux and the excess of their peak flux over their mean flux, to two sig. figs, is 2.2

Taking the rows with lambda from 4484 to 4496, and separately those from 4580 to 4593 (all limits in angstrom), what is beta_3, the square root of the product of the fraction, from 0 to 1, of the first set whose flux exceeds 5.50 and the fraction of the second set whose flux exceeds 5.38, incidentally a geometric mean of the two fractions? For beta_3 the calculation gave 0.24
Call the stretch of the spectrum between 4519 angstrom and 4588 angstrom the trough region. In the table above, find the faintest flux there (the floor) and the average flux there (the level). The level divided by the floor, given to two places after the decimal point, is 1.32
